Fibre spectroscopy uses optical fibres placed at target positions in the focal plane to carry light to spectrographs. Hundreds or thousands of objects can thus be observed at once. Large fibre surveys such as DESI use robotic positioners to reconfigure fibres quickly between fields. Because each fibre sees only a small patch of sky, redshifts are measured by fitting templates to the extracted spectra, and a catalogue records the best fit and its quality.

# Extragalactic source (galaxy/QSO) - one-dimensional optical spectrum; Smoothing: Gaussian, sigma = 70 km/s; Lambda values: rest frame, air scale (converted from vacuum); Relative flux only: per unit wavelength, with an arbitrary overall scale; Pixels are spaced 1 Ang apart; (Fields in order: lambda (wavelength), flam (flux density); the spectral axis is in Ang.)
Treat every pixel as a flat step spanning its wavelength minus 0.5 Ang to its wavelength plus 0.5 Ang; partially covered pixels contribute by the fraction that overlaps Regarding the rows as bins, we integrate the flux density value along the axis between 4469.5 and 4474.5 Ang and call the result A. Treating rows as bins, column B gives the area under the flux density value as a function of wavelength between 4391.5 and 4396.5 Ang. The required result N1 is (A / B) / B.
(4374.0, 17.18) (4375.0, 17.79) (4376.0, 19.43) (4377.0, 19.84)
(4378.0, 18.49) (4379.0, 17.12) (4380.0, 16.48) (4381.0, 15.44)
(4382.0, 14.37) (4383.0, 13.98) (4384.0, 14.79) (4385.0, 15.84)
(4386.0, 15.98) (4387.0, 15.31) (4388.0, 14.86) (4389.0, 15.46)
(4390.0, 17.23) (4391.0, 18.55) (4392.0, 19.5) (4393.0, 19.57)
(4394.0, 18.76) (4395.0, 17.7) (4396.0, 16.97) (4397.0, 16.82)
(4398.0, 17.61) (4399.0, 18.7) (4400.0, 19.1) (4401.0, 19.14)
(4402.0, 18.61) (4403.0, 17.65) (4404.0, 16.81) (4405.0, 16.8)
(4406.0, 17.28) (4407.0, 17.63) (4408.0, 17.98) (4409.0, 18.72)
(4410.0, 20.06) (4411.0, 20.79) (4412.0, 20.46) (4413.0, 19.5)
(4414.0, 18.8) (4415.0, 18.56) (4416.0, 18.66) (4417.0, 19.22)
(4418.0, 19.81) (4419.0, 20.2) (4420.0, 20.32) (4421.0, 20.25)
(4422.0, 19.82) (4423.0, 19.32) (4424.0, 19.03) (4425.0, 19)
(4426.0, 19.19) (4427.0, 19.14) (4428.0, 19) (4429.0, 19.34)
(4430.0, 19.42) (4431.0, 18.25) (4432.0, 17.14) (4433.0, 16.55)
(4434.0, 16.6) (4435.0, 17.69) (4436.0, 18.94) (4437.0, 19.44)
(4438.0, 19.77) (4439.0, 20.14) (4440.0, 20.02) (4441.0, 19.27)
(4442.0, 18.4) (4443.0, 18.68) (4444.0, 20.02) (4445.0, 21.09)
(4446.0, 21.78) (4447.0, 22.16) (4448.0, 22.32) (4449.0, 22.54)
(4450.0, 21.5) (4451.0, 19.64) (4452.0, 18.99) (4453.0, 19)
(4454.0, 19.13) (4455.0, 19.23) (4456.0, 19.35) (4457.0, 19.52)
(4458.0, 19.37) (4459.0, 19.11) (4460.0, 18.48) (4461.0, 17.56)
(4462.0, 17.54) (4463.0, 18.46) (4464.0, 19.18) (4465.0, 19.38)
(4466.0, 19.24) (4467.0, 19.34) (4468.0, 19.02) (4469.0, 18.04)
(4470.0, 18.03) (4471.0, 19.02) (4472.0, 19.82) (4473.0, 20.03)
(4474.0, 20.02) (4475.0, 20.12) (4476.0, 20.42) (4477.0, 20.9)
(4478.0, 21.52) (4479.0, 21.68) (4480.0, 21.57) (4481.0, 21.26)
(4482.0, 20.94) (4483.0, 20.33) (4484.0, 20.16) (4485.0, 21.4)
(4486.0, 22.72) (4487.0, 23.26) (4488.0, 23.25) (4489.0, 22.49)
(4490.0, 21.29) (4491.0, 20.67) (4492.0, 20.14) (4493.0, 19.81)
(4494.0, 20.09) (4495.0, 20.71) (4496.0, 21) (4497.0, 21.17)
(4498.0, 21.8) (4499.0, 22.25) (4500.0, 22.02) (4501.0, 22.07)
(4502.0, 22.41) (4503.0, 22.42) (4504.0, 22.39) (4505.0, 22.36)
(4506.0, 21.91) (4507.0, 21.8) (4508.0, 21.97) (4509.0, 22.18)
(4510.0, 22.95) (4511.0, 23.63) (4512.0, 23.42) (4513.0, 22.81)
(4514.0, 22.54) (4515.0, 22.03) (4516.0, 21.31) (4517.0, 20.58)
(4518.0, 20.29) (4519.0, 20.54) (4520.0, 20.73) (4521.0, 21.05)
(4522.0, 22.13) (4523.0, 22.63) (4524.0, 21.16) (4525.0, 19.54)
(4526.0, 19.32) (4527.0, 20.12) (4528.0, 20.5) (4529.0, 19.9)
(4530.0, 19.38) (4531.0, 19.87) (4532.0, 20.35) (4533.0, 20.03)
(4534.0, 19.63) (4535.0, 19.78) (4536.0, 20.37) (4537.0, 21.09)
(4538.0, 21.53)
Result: 0.0113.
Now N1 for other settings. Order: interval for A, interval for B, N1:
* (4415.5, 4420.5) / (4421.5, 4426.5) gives 0.0106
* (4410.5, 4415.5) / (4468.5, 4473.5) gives 0.0109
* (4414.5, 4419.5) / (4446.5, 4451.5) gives 0.0082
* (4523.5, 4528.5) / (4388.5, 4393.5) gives 0.0123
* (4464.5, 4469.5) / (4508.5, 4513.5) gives 0.0072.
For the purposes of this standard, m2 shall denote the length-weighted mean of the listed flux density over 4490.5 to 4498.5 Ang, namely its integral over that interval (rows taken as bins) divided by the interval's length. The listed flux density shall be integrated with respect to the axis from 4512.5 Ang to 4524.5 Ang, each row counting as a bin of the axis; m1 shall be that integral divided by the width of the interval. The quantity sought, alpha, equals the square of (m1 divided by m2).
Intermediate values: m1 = 21.5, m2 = 20.7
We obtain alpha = 1.08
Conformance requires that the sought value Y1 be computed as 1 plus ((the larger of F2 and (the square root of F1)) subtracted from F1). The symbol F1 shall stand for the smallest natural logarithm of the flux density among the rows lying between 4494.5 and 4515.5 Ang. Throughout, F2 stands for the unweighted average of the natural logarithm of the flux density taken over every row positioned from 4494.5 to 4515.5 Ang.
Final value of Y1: 0.93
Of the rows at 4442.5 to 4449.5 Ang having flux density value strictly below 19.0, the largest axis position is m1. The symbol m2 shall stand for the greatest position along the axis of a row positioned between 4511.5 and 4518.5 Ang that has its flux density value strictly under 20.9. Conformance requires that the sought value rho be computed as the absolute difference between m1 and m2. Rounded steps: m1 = 4443.0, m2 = 4518.0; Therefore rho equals 75 Ang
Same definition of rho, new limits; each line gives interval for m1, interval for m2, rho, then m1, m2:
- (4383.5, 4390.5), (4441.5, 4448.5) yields 54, 4390.0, 4444.0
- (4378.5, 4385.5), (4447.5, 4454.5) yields 69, 4385.0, 4454.0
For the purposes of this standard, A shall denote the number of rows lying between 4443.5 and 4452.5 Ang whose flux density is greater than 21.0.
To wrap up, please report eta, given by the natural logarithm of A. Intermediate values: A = 6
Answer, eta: 1.8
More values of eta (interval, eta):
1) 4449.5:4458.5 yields 0.0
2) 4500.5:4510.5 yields 2.3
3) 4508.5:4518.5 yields 2.1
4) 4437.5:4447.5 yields 1.1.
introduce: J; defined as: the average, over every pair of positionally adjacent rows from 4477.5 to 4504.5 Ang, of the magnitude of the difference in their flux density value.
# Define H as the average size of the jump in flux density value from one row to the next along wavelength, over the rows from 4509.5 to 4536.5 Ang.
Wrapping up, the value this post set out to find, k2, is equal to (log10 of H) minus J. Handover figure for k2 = -0.69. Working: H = 0.554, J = 0.44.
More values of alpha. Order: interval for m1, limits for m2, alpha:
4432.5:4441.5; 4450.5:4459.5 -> 0.94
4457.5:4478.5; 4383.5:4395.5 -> 1.29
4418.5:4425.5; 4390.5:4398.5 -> 1.17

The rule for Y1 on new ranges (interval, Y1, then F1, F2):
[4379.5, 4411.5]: 0.79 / 2.64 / 2.85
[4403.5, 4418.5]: 0.89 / 2.82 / 2.93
